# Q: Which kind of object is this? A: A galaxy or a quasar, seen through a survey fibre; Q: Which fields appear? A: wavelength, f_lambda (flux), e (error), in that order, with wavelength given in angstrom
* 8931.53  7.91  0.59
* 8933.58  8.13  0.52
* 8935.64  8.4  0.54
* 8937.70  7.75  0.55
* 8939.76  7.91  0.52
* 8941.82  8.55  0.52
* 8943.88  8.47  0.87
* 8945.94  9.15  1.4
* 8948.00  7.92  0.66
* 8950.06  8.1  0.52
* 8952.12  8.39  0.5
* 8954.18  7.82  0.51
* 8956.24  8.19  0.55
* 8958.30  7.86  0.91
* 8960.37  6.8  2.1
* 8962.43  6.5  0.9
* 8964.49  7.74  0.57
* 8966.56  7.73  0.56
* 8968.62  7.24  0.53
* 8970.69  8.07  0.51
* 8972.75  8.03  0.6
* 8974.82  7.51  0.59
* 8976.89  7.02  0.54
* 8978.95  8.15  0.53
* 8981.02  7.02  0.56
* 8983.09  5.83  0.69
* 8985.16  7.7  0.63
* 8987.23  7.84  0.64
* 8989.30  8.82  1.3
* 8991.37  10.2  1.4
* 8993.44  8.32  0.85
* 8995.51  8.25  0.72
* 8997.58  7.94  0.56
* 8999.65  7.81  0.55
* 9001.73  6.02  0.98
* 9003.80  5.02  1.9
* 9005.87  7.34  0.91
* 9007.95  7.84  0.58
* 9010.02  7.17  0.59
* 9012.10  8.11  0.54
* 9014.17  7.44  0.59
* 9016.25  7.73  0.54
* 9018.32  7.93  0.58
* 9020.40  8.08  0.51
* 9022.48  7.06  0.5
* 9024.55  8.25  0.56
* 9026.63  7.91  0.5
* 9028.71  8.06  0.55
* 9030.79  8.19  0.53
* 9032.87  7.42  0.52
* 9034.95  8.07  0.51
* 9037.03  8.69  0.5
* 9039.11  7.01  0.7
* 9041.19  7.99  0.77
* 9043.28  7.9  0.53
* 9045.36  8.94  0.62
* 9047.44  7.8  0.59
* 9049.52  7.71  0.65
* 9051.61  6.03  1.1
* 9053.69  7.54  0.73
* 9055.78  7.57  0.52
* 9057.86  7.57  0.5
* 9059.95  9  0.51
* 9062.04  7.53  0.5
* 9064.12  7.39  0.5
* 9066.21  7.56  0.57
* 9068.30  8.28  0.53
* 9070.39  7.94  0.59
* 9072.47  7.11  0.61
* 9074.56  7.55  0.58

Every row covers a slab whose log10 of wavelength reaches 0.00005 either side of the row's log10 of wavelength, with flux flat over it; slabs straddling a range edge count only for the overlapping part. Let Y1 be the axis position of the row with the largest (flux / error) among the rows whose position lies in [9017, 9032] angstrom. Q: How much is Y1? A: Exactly 9020.40 angstrom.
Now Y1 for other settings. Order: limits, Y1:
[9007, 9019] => 9012.10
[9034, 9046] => 9037.03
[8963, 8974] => 8970.69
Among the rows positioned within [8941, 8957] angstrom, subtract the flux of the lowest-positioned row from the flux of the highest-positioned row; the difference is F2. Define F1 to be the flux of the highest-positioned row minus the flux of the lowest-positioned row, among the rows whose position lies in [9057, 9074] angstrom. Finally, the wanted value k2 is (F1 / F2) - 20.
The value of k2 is -19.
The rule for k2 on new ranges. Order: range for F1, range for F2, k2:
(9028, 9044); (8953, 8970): -20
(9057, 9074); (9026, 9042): -26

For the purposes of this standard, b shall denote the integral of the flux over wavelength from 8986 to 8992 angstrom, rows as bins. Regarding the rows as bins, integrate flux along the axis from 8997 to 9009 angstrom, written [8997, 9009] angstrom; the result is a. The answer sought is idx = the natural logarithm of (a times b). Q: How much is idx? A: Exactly 8.4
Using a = 84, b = 53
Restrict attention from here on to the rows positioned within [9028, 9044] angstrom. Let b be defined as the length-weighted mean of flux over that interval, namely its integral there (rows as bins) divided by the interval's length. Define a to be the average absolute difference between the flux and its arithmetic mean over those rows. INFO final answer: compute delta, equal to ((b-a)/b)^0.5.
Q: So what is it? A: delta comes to 0.977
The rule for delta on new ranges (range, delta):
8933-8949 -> 0.978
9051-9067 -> 0.973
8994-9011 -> 0.941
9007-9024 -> 0.978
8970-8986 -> 0.959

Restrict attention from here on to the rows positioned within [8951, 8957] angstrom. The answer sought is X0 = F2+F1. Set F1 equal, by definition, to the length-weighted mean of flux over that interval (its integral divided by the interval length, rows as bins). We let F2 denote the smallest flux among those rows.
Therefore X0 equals 16.0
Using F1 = 8.1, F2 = 7.82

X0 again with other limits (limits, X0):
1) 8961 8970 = 13.8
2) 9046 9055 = 13.4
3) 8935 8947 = 16.1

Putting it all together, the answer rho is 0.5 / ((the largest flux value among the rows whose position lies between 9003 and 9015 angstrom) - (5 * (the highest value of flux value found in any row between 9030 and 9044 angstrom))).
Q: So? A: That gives -0.014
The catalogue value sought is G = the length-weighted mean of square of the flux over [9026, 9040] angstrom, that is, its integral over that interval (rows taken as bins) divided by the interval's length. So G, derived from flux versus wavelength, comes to 62.9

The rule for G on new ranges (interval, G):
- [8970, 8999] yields 63.4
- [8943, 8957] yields 68.9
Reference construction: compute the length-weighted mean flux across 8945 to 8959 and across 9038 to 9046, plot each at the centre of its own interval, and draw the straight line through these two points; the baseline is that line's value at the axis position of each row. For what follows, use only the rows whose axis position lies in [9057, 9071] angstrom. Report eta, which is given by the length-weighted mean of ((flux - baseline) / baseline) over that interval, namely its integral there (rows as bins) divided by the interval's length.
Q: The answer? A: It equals 0.01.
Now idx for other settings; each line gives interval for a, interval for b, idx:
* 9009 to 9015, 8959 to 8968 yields 8.0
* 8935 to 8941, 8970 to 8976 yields 7.7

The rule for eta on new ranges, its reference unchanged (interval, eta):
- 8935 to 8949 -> 0.01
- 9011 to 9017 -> -0.03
